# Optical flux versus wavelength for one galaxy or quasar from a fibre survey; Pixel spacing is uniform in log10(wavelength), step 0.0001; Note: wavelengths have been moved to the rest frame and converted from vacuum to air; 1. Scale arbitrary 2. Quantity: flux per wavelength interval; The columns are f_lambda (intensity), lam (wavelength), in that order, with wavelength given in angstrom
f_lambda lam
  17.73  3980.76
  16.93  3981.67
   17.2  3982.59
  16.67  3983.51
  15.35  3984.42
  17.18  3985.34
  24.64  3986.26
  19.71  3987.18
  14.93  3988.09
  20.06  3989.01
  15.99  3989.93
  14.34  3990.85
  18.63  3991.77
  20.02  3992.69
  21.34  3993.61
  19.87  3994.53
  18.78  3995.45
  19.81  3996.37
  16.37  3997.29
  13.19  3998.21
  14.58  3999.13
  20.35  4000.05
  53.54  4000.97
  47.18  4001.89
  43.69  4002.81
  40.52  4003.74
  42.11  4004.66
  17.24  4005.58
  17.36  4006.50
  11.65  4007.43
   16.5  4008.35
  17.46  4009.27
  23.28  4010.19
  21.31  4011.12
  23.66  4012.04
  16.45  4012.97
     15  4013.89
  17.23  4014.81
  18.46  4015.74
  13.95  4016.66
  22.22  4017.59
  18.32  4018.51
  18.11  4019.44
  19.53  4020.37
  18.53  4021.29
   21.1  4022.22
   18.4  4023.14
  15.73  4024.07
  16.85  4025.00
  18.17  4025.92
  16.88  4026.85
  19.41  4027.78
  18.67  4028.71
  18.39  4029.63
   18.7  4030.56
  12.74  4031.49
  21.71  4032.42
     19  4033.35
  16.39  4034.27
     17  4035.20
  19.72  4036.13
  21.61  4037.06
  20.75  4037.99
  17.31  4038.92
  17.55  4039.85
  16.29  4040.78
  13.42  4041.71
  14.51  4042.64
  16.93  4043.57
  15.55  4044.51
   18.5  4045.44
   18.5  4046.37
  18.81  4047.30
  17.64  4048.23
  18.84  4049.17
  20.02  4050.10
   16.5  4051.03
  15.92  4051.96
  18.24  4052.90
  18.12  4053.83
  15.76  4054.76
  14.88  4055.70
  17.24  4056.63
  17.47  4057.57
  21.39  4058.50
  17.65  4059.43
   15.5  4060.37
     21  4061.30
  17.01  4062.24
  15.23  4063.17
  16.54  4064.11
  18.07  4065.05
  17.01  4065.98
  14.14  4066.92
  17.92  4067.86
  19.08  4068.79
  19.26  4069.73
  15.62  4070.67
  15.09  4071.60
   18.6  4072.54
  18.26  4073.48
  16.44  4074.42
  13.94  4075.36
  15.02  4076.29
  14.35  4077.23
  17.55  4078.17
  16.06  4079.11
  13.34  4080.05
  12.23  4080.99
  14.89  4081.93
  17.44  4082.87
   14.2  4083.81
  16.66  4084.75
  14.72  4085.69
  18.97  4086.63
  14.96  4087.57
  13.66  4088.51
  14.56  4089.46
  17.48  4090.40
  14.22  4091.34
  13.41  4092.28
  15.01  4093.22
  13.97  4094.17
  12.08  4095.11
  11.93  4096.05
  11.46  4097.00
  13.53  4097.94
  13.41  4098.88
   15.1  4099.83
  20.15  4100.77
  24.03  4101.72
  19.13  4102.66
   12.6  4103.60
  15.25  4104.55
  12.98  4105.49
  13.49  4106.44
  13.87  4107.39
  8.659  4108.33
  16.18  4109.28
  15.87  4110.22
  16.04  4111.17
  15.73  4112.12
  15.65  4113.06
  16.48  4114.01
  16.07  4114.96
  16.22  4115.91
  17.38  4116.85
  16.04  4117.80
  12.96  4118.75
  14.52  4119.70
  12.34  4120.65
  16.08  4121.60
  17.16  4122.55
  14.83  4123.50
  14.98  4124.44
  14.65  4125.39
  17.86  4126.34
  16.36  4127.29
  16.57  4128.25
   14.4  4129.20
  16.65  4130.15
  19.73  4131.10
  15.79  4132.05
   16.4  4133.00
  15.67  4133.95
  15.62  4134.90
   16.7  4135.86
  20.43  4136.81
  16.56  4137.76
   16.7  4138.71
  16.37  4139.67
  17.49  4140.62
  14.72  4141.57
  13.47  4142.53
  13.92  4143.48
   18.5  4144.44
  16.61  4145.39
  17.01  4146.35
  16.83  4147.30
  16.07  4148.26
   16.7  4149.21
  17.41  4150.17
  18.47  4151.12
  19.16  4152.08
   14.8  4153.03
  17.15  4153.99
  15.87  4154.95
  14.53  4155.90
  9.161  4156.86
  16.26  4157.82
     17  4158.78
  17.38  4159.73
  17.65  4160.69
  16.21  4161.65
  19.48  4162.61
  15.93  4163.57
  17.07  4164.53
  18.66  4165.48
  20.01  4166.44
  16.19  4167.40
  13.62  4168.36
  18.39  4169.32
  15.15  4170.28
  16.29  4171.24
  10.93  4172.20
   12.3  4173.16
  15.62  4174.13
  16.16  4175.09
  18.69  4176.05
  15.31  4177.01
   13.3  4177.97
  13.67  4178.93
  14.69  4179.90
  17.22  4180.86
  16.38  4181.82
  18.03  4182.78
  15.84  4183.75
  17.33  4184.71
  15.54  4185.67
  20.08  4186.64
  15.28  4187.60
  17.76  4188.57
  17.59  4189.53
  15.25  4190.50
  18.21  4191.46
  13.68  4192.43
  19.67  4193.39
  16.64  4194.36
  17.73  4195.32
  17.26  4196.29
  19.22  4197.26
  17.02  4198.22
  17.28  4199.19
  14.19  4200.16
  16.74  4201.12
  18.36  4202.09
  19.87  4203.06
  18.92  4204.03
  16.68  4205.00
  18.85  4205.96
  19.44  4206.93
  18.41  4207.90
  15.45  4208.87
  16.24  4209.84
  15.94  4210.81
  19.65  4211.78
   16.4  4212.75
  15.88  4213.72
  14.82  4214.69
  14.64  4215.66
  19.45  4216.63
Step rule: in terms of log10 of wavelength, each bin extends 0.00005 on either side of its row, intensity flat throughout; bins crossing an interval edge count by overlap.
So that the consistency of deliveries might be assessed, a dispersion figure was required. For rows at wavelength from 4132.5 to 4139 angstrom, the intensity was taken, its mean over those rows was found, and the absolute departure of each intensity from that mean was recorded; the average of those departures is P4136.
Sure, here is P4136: 1.0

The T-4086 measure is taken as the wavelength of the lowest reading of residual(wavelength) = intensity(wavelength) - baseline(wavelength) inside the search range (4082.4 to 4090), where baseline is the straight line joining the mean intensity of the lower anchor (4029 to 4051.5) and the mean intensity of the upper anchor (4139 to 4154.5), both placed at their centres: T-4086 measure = 4088.51 angstrom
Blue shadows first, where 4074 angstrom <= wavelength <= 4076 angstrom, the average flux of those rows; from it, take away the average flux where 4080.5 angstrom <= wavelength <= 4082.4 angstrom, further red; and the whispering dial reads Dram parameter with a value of 1.6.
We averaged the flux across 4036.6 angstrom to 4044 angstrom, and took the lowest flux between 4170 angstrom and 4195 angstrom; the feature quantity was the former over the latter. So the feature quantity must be 1.6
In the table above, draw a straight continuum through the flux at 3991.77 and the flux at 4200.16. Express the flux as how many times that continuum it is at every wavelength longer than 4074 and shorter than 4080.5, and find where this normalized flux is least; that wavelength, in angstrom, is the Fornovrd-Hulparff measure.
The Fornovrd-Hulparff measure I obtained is 4080.05 angstrom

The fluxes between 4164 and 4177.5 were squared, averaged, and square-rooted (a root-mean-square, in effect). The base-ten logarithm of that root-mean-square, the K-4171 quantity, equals 1.210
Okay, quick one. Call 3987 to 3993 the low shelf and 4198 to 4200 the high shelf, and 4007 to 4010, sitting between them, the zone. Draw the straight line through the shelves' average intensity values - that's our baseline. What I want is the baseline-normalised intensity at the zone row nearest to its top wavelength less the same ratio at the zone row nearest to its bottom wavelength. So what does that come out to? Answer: 0.33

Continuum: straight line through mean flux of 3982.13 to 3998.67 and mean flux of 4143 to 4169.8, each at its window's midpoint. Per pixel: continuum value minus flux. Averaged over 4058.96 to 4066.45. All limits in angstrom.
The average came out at 0.2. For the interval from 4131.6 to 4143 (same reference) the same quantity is 0.5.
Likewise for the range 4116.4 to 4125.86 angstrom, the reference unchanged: 1.8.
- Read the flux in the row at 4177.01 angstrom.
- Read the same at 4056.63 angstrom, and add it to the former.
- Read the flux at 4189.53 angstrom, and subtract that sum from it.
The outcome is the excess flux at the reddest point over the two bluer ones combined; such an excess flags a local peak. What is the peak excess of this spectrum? -15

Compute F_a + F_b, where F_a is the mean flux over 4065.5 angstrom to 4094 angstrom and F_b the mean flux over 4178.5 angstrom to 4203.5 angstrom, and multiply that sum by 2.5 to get 82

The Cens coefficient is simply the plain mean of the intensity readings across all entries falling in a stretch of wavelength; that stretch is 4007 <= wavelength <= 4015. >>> 18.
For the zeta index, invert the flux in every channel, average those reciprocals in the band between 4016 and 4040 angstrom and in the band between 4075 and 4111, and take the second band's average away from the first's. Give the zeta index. -0.014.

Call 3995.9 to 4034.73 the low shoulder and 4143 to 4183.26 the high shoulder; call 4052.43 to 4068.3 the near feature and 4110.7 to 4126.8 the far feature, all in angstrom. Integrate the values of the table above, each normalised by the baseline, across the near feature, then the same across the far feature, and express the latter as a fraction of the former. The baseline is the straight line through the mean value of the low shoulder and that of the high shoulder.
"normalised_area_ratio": 1.02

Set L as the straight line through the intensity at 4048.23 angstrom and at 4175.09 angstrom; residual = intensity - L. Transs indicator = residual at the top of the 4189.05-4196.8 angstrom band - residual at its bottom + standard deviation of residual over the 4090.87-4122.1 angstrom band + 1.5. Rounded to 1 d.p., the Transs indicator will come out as 4.0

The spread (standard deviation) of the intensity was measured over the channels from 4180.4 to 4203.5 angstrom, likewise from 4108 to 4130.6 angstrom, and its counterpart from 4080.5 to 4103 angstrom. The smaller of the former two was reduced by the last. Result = -1.3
